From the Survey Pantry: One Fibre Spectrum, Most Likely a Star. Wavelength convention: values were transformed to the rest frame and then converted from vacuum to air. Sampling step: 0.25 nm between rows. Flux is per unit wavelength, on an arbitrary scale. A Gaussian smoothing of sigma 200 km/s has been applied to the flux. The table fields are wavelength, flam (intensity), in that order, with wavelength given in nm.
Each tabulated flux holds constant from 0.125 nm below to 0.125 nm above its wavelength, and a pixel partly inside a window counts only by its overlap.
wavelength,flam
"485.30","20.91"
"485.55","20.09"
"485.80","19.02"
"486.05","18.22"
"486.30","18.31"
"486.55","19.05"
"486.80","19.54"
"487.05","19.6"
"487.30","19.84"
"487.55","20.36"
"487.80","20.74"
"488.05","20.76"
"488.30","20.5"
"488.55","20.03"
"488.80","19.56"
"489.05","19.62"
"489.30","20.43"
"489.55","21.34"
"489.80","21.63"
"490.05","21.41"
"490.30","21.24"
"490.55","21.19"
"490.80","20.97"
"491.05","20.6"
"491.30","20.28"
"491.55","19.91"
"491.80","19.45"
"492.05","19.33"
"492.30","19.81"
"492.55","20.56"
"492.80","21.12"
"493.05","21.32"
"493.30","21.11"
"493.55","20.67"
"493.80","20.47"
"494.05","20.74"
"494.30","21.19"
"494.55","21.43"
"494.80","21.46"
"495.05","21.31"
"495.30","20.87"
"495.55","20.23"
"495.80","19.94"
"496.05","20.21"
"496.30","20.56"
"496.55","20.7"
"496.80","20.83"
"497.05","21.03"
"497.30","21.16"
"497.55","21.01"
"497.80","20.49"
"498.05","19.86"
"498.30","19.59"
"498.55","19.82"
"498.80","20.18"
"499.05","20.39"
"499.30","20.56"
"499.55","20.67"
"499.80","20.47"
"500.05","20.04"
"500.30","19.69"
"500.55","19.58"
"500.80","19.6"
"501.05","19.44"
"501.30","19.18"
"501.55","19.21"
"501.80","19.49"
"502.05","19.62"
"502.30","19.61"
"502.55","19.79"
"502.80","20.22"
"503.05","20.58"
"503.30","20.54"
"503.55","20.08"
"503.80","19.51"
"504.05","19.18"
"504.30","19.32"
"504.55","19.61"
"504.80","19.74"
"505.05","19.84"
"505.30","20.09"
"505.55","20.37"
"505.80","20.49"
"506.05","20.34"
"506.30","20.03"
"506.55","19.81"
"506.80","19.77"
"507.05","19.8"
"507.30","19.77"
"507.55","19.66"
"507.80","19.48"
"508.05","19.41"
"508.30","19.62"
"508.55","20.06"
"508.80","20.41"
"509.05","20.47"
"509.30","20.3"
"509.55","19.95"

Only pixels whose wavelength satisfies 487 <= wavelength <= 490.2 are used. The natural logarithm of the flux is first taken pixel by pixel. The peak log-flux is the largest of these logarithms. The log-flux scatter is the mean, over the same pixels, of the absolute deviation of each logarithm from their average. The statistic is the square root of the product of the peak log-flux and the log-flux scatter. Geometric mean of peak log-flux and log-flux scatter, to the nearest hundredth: 0.29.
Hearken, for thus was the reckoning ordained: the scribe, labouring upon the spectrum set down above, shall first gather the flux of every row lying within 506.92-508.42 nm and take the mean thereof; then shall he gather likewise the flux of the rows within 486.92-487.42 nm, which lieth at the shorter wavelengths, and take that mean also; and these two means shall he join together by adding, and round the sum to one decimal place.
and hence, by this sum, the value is 39.3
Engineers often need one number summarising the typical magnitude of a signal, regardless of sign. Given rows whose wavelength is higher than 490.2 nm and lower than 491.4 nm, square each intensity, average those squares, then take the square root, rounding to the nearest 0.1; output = 20.9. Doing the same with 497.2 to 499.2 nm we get 20.3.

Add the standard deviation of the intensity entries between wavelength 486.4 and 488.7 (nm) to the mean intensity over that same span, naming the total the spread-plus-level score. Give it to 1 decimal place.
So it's 20.6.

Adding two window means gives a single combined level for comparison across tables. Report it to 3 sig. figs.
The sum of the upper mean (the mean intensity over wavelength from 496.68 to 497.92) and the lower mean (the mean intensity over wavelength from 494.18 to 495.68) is 42.0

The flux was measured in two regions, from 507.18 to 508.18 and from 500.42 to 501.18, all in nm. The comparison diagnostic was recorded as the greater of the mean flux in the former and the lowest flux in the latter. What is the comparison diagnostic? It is 19.6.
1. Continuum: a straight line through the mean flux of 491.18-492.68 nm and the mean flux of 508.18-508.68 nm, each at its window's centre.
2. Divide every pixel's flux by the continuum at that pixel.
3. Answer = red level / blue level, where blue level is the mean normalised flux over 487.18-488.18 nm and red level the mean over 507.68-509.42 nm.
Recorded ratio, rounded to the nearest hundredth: 0.98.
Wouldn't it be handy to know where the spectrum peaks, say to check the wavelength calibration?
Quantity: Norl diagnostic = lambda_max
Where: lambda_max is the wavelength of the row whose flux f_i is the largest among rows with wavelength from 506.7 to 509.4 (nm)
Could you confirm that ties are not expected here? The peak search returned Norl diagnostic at 509.05 nm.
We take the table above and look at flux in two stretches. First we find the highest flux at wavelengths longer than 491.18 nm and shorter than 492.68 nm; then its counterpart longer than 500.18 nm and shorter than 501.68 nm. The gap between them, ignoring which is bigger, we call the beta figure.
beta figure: 0.87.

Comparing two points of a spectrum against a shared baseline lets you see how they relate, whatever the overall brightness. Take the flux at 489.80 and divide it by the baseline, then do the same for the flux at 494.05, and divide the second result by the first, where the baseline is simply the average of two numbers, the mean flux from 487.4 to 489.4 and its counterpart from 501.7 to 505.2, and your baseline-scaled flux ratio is 0.96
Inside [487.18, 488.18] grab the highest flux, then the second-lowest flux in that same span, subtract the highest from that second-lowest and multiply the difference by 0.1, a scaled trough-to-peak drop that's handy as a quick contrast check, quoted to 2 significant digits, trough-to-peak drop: -0.040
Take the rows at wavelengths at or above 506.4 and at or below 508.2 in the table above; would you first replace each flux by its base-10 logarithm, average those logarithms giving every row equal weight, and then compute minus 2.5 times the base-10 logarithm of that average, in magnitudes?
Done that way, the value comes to -0.280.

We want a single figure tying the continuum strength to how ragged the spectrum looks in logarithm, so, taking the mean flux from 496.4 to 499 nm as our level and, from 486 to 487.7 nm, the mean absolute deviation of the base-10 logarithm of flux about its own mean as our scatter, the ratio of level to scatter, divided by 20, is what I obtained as 70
